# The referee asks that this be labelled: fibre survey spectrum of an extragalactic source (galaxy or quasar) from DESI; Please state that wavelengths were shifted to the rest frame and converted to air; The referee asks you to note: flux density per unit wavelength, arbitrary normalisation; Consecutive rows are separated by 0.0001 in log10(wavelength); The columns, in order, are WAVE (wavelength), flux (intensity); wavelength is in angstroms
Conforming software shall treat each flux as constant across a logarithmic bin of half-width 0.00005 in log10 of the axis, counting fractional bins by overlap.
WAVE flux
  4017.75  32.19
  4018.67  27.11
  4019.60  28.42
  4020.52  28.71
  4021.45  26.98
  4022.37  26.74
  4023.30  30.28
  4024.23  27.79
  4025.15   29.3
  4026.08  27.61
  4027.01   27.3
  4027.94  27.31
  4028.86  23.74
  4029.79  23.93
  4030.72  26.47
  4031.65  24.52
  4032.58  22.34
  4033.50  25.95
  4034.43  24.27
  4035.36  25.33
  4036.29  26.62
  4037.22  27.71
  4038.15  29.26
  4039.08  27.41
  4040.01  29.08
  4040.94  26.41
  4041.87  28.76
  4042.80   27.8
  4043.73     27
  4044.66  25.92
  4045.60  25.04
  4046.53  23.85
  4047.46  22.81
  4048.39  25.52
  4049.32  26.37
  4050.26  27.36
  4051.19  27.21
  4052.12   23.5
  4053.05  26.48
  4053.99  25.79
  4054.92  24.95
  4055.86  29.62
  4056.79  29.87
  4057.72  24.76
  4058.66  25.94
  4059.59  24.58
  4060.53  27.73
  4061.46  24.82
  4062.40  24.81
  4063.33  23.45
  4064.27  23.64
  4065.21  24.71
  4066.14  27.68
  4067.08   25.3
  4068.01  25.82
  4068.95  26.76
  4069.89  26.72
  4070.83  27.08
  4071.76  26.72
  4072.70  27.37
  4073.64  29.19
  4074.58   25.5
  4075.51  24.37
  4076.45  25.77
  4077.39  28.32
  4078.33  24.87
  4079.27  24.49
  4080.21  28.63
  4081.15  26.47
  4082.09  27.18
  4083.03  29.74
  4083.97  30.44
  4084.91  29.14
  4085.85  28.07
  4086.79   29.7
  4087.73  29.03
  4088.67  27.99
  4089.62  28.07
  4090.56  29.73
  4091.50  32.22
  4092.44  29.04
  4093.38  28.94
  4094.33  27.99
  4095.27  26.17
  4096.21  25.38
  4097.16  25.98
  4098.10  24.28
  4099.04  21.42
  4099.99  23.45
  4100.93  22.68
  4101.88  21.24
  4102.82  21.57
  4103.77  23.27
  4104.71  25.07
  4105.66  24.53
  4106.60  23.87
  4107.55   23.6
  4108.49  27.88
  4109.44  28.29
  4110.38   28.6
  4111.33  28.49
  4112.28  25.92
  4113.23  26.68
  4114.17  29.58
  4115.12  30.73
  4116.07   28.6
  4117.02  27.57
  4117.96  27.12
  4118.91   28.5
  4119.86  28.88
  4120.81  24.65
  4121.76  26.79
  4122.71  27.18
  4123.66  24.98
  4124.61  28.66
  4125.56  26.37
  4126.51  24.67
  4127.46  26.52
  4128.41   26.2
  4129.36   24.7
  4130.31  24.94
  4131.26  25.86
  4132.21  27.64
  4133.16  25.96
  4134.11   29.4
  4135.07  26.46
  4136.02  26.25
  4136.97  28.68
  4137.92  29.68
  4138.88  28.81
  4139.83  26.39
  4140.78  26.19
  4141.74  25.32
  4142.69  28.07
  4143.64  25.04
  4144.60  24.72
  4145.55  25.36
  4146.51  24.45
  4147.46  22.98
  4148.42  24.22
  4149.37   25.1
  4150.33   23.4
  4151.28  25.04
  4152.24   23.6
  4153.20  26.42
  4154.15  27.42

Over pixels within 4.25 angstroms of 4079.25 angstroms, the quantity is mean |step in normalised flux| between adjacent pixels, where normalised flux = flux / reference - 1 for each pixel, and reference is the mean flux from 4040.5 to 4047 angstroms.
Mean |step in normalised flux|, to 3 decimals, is 0.082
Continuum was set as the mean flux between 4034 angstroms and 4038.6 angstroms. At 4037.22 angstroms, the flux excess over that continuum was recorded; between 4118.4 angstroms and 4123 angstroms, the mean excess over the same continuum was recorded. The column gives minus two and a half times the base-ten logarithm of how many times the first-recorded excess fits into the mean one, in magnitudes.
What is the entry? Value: 0.7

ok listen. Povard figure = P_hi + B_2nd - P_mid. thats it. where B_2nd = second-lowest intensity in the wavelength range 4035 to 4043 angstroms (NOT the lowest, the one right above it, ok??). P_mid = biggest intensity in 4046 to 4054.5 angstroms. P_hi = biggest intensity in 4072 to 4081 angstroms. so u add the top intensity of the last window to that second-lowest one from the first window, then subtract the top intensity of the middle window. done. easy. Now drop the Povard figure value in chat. 28.2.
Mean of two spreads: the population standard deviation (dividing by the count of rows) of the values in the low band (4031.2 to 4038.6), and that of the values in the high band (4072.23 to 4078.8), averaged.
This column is 1.85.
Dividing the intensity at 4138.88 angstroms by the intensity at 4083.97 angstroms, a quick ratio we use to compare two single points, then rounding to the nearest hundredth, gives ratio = 0.95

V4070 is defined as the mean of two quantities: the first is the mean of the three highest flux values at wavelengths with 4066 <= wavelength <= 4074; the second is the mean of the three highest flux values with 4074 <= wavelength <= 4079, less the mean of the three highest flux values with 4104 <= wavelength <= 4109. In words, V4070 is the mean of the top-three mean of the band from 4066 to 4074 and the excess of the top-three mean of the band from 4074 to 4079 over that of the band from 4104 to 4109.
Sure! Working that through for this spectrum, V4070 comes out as 14.4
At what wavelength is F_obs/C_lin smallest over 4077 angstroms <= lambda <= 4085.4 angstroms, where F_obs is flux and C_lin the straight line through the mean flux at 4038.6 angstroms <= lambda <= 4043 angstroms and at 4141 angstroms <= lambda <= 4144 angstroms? 4079.27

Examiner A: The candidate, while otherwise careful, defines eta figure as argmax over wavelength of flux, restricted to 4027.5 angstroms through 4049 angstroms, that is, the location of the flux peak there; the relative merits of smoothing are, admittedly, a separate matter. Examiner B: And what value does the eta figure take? 4038.15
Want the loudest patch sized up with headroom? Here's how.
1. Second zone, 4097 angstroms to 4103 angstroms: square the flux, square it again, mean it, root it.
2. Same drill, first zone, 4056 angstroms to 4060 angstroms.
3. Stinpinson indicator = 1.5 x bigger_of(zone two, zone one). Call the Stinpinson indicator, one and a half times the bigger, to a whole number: 1058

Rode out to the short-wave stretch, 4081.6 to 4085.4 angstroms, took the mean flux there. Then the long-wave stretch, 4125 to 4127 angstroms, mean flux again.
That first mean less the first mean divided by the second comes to 28.0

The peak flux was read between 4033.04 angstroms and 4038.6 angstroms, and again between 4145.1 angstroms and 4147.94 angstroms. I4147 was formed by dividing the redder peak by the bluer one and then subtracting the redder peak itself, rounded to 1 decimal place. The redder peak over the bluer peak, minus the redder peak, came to -24.5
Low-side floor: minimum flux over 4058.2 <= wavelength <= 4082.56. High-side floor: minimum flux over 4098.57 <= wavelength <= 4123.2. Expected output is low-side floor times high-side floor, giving 498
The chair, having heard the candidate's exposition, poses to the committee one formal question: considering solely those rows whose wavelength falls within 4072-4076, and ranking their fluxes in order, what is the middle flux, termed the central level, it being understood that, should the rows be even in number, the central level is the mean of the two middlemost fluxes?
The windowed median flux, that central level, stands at 26.4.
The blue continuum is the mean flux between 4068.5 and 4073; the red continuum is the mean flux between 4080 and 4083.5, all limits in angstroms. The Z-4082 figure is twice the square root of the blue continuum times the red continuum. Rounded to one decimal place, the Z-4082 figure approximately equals 54.9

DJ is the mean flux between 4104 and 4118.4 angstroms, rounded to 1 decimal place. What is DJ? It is 27.1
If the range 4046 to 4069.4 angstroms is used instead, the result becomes 25.7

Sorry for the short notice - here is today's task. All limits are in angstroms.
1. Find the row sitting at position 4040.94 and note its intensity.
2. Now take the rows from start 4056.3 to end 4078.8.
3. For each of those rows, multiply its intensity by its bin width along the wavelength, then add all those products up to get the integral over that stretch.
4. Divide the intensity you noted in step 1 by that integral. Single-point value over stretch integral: 0.045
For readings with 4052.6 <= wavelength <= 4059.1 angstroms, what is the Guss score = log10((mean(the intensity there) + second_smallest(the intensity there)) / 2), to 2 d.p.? 1.41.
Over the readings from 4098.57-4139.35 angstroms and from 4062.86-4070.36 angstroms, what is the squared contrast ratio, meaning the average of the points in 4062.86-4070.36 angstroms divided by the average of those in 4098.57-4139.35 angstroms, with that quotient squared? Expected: 0.94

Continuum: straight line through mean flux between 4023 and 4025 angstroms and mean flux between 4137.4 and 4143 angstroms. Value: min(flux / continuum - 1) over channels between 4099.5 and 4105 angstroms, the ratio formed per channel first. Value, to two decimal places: -0.24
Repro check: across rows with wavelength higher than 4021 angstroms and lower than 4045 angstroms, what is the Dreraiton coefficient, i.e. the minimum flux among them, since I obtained 22.34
